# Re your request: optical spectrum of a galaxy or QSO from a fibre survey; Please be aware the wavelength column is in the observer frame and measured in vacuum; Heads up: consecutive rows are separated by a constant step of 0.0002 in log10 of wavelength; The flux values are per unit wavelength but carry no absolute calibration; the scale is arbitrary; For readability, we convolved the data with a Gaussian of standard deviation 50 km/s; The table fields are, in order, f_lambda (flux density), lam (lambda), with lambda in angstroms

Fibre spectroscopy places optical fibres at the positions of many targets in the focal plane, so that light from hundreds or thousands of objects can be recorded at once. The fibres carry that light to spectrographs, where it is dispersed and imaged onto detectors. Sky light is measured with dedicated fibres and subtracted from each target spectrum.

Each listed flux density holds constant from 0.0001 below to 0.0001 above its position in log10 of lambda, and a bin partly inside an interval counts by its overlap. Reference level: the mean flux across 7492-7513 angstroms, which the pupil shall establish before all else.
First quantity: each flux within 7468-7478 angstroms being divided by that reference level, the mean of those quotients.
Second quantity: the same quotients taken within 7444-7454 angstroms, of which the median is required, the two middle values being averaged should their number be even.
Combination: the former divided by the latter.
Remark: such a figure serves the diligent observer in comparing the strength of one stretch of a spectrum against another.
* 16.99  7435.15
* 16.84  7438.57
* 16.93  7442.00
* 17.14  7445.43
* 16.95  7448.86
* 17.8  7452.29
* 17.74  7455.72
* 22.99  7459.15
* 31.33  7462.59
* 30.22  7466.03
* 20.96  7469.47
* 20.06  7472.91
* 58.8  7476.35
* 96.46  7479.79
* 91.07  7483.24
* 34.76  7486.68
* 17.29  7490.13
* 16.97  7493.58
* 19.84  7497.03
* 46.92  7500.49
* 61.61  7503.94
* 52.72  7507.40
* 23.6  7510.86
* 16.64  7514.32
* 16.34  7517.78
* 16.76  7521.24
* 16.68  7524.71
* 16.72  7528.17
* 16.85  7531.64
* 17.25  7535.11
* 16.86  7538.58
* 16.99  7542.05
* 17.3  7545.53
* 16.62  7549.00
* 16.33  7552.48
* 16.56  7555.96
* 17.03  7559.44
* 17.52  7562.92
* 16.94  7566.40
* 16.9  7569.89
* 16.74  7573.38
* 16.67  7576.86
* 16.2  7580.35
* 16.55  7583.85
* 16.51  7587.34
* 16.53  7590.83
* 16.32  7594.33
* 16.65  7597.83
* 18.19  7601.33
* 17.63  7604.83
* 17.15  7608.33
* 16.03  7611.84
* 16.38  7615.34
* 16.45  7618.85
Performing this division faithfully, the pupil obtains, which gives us 1.9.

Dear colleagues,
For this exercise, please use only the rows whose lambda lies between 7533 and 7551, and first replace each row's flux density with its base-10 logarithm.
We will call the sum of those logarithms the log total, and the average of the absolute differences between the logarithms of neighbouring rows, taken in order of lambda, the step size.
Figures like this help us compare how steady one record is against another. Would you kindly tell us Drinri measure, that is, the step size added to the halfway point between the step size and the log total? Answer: 3.09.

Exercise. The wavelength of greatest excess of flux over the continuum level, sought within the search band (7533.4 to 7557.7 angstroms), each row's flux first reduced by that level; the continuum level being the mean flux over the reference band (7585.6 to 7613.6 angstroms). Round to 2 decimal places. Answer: 7545.53 angstroms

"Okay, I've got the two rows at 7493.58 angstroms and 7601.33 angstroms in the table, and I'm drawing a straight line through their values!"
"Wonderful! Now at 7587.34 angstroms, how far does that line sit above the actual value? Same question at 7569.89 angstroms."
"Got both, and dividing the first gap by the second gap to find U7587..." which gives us 1.6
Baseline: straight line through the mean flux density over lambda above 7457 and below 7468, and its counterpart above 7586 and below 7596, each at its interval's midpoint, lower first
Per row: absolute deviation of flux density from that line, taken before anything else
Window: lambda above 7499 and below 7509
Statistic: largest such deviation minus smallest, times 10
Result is 150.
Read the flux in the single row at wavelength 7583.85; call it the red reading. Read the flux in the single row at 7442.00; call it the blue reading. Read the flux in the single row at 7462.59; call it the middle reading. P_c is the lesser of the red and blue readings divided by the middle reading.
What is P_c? 0.53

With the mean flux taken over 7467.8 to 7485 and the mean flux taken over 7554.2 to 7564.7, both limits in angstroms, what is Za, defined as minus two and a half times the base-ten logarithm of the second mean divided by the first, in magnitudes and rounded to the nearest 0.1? 1.3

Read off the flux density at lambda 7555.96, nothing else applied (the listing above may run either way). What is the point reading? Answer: 16.56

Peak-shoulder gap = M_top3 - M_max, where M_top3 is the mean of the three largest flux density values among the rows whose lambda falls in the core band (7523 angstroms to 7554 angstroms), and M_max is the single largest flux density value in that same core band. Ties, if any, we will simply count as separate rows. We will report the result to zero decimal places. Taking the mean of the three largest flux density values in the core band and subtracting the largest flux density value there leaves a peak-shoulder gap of 0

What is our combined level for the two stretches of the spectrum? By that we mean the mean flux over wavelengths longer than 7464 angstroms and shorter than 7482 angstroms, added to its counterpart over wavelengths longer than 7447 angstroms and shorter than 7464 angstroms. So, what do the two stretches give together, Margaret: 67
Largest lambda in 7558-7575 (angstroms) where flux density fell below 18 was 7573.38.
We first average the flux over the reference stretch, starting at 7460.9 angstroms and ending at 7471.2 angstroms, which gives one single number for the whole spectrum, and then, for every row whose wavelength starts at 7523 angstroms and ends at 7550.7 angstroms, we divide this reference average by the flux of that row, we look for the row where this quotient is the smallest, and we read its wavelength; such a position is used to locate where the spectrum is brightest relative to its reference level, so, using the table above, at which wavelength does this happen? 7545.53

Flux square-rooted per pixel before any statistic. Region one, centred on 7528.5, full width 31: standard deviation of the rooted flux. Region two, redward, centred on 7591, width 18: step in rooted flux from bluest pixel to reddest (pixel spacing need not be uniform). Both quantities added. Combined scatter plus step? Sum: 0.0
